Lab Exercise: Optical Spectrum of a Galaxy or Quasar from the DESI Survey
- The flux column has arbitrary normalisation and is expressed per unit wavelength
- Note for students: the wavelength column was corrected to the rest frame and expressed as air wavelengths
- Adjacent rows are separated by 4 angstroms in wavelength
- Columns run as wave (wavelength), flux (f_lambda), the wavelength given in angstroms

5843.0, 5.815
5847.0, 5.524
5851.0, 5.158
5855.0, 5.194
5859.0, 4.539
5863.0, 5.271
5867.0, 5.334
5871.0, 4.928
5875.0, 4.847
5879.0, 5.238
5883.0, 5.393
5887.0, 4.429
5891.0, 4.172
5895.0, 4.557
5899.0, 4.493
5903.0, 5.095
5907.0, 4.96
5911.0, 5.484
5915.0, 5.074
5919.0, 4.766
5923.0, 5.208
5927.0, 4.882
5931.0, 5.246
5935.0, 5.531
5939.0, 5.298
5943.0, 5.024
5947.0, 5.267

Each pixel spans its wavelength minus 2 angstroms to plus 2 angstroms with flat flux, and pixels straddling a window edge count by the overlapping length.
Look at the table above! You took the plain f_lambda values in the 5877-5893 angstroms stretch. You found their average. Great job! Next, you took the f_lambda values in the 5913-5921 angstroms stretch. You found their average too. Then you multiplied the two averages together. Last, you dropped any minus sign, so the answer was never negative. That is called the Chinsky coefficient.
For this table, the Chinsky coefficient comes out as 23.7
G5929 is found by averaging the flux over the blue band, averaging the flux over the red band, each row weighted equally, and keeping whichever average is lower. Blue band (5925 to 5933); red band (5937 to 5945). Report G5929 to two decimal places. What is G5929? 5.06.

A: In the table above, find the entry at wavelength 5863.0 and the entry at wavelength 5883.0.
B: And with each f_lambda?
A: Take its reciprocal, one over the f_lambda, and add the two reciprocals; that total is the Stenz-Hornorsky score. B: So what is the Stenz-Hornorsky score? 0.38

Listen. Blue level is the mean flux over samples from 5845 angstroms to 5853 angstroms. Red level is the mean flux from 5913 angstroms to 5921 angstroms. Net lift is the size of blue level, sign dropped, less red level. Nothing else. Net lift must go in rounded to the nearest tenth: 0.4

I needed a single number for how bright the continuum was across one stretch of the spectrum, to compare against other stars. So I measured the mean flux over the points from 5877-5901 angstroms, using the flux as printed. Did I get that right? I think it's 4.71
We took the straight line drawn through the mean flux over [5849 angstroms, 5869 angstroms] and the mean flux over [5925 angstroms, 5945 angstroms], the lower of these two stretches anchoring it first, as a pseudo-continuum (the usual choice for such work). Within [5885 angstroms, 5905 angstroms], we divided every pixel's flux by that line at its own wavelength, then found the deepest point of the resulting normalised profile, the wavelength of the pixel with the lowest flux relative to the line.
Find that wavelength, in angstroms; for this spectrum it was 5891.0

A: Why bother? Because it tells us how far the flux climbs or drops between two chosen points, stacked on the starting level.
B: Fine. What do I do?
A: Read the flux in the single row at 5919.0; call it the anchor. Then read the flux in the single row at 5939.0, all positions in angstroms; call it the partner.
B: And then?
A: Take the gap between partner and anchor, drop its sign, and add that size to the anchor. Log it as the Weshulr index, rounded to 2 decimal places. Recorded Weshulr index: 5.30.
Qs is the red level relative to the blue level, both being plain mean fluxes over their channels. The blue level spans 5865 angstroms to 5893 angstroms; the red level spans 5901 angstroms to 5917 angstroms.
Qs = 1.05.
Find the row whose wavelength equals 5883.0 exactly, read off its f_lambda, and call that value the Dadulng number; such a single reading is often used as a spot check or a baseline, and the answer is 5.393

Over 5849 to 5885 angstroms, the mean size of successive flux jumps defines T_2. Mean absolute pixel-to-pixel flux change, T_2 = 0.31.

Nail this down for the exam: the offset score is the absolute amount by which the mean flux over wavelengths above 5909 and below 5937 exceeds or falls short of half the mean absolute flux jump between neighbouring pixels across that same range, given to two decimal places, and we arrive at 4.99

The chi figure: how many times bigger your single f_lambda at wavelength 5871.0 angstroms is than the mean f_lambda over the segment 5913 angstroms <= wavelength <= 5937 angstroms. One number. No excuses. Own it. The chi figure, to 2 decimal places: 0.96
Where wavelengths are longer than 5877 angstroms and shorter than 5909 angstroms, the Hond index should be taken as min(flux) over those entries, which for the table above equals 4.172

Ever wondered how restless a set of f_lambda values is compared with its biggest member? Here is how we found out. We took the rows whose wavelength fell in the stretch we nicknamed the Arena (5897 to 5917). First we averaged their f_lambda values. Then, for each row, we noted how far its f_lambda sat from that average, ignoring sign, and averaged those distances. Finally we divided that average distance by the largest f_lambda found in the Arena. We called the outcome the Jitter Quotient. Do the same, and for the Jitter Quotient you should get 0.043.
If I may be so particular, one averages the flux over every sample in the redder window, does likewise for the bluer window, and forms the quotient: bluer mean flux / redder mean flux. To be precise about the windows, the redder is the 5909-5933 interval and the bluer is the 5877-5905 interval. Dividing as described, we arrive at 0.93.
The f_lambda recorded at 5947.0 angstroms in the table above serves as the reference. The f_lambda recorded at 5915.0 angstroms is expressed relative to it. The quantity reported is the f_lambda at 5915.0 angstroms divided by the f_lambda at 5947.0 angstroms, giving 0.96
